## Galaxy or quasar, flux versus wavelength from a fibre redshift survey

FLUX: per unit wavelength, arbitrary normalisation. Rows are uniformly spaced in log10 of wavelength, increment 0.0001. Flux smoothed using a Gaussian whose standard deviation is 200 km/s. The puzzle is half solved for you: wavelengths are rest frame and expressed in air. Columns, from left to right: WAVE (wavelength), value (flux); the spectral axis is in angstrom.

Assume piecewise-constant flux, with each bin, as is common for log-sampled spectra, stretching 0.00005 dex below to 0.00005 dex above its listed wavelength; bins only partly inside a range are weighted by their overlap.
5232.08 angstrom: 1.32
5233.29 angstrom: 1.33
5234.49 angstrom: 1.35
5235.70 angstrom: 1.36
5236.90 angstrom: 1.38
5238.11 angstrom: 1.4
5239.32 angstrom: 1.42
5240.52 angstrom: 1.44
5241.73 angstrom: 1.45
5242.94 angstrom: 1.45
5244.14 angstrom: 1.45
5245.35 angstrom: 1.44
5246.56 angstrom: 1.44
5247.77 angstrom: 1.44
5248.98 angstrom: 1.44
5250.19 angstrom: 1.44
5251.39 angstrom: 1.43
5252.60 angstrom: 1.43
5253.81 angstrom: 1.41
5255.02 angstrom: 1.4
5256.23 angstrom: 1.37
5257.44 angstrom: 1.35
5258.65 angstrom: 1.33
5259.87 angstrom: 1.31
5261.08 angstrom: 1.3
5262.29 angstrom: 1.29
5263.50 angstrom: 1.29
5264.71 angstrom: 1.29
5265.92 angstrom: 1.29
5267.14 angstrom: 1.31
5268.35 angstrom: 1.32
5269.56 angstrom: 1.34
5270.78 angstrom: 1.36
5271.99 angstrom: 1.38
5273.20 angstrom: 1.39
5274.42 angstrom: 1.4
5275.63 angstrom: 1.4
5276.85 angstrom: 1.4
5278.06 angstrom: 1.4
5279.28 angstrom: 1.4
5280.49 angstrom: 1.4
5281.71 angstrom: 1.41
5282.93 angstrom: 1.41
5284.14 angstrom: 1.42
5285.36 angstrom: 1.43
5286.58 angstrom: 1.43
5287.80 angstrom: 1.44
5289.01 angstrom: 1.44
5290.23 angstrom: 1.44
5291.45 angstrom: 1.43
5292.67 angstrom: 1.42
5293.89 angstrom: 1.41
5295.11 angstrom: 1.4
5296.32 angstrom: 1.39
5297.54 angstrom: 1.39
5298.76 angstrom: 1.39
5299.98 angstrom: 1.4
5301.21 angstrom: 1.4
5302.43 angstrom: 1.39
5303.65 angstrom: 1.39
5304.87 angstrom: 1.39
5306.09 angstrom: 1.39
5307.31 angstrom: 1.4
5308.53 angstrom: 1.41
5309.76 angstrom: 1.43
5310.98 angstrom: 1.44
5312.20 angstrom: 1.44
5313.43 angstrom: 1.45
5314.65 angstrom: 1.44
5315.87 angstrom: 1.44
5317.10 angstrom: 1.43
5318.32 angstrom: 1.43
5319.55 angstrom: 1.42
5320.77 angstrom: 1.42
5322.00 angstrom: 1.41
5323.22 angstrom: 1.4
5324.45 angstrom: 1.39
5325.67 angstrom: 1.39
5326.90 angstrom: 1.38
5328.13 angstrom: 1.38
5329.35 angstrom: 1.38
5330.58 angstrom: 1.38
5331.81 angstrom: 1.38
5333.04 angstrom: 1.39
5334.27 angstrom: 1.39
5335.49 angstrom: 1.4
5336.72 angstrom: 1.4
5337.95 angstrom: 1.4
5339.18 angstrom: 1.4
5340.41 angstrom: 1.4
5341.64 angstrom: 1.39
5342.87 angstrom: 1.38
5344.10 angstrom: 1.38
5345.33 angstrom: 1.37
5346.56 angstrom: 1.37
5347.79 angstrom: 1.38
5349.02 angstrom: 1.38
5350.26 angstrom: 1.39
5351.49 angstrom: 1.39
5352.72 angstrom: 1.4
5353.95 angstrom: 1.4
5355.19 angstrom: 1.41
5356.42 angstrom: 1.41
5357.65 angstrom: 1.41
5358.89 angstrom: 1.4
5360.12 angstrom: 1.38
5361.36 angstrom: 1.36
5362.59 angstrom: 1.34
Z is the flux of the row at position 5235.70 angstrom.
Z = 1.36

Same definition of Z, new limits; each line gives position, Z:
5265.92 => 1.29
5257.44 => 1.35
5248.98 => 1.44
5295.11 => 1.4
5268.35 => 1.32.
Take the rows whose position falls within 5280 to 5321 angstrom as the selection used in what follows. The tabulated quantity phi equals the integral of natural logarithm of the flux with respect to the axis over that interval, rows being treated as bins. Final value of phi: 14.3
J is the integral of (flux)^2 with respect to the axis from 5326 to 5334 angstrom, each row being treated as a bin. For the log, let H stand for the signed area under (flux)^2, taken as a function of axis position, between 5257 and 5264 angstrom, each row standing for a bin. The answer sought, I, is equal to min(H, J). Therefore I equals 12.0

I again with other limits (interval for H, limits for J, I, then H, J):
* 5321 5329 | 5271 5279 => 15.5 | 15.5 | 15.5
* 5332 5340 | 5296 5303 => 13.6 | 15.6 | 13.6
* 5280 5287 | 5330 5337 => 13.5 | 14.0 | 13.5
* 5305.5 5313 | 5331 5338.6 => 14.7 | 15.1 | 14.7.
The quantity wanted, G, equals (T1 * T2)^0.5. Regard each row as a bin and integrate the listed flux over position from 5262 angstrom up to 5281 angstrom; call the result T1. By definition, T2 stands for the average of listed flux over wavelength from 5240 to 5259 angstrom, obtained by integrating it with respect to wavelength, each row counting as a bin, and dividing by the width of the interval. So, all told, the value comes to 6.05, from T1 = 25.7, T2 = 1.42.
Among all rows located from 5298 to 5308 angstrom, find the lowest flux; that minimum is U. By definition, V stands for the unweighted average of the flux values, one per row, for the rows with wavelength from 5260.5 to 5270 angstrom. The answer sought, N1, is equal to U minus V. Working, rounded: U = 1.39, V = 1.304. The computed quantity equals 0.09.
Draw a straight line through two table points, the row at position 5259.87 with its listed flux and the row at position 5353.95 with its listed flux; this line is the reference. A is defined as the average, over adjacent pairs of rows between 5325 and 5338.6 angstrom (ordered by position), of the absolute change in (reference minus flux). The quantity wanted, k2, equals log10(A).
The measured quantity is -2.43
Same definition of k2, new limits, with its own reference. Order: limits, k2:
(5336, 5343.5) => -2.29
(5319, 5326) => -2.14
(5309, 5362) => -2.21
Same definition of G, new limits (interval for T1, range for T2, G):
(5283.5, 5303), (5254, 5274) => 6.07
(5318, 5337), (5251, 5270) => 5.96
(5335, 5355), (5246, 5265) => 6.18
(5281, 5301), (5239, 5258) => 6.35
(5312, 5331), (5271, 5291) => 6.15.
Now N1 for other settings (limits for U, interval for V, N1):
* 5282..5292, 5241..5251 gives -0.03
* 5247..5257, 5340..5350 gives -0.01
